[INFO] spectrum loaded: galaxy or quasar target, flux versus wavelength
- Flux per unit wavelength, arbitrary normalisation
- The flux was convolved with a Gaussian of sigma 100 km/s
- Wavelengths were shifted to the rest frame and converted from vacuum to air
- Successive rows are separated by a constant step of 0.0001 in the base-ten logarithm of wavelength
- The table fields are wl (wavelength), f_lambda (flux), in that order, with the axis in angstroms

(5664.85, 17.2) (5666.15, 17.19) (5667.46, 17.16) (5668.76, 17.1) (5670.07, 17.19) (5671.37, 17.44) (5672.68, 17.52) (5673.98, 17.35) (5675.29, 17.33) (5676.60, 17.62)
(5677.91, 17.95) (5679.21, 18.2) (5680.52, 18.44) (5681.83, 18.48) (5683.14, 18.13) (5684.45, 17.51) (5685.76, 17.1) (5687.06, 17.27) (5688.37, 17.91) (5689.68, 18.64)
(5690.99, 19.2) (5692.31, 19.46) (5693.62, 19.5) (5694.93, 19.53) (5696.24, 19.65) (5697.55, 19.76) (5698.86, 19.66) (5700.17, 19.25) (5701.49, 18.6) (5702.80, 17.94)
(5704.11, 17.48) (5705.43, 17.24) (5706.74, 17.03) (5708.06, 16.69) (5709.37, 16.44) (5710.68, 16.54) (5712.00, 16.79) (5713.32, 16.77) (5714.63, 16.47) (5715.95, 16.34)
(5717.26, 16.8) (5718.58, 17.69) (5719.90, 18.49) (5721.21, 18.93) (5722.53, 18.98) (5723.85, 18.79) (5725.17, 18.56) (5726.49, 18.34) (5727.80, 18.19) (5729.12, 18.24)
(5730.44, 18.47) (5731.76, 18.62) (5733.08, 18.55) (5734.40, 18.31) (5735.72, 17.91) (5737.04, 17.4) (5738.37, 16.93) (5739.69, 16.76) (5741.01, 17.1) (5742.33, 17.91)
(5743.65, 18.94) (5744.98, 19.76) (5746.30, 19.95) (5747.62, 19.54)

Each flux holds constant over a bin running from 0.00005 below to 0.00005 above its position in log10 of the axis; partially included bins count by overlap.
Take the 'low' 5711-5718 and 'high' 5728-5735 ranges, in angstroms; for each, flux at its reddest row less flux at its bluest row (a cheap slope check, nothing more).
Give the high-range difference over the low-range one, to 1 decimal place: 7.0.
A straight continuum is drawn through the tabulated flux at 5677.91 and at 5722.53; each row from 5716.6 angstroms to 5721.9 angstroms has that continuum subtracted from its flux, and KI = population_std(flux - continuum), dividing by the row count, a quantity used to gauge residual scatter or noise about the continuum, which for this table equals 0.8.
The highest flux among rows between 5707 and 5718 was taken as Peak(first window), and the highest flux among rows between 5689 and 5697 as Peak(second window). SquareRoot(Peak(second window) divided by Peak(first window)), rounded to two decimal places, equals 1.08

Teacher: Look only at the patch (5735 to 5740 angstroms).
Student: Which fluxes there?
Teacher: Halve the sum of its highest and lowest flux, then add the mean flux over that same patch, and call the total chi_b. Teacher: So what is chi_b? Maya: 34.6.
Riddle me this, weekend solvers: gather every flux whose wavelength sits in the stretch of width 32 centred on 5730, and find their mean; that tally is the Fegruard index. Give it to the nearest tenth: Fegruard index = 18.0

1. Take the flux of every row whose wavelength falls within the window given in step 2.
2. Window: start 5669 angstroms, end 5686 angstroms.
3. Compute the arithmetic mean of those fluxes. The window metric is 17.7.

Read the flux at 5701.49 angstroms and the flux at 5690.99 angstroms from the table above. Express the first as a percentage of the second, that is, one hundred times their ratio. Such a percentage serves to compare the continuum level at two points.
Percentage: 97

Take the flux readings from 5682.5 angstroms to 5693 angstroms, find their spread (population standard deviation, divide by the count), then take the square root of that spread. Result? 0.91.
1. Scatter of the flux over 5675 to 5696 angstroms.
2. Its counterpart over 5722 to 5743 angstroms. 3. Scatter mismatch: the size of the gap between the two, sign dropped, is 0.14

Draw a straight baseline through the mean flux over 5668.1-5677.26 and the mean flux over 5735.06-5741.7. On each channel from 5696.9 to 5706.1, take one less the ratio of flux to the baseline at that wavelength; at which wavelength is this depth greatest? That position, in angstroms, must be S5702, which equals 5705.43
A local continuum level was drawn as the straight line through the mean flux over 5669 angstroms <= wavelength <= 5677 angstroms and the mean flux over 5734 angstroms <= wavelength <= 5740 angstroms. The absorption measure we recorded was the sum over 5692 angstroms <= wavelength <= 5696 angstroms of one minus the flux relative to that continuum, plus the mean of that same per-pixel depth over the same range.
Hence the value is -0.48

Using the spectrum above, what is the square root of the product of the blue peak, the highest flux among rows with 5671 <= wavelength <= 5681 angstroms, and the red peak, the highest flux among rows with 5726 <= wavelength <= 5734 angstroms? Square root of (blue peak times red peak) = 18.5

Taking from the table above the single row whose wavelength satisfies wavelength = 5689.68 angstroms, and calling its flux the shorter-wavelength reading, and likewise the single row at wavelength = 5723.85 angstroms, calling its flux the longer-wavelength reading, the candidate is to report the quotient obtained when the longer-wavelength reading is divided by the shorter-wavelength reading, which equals 1.01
